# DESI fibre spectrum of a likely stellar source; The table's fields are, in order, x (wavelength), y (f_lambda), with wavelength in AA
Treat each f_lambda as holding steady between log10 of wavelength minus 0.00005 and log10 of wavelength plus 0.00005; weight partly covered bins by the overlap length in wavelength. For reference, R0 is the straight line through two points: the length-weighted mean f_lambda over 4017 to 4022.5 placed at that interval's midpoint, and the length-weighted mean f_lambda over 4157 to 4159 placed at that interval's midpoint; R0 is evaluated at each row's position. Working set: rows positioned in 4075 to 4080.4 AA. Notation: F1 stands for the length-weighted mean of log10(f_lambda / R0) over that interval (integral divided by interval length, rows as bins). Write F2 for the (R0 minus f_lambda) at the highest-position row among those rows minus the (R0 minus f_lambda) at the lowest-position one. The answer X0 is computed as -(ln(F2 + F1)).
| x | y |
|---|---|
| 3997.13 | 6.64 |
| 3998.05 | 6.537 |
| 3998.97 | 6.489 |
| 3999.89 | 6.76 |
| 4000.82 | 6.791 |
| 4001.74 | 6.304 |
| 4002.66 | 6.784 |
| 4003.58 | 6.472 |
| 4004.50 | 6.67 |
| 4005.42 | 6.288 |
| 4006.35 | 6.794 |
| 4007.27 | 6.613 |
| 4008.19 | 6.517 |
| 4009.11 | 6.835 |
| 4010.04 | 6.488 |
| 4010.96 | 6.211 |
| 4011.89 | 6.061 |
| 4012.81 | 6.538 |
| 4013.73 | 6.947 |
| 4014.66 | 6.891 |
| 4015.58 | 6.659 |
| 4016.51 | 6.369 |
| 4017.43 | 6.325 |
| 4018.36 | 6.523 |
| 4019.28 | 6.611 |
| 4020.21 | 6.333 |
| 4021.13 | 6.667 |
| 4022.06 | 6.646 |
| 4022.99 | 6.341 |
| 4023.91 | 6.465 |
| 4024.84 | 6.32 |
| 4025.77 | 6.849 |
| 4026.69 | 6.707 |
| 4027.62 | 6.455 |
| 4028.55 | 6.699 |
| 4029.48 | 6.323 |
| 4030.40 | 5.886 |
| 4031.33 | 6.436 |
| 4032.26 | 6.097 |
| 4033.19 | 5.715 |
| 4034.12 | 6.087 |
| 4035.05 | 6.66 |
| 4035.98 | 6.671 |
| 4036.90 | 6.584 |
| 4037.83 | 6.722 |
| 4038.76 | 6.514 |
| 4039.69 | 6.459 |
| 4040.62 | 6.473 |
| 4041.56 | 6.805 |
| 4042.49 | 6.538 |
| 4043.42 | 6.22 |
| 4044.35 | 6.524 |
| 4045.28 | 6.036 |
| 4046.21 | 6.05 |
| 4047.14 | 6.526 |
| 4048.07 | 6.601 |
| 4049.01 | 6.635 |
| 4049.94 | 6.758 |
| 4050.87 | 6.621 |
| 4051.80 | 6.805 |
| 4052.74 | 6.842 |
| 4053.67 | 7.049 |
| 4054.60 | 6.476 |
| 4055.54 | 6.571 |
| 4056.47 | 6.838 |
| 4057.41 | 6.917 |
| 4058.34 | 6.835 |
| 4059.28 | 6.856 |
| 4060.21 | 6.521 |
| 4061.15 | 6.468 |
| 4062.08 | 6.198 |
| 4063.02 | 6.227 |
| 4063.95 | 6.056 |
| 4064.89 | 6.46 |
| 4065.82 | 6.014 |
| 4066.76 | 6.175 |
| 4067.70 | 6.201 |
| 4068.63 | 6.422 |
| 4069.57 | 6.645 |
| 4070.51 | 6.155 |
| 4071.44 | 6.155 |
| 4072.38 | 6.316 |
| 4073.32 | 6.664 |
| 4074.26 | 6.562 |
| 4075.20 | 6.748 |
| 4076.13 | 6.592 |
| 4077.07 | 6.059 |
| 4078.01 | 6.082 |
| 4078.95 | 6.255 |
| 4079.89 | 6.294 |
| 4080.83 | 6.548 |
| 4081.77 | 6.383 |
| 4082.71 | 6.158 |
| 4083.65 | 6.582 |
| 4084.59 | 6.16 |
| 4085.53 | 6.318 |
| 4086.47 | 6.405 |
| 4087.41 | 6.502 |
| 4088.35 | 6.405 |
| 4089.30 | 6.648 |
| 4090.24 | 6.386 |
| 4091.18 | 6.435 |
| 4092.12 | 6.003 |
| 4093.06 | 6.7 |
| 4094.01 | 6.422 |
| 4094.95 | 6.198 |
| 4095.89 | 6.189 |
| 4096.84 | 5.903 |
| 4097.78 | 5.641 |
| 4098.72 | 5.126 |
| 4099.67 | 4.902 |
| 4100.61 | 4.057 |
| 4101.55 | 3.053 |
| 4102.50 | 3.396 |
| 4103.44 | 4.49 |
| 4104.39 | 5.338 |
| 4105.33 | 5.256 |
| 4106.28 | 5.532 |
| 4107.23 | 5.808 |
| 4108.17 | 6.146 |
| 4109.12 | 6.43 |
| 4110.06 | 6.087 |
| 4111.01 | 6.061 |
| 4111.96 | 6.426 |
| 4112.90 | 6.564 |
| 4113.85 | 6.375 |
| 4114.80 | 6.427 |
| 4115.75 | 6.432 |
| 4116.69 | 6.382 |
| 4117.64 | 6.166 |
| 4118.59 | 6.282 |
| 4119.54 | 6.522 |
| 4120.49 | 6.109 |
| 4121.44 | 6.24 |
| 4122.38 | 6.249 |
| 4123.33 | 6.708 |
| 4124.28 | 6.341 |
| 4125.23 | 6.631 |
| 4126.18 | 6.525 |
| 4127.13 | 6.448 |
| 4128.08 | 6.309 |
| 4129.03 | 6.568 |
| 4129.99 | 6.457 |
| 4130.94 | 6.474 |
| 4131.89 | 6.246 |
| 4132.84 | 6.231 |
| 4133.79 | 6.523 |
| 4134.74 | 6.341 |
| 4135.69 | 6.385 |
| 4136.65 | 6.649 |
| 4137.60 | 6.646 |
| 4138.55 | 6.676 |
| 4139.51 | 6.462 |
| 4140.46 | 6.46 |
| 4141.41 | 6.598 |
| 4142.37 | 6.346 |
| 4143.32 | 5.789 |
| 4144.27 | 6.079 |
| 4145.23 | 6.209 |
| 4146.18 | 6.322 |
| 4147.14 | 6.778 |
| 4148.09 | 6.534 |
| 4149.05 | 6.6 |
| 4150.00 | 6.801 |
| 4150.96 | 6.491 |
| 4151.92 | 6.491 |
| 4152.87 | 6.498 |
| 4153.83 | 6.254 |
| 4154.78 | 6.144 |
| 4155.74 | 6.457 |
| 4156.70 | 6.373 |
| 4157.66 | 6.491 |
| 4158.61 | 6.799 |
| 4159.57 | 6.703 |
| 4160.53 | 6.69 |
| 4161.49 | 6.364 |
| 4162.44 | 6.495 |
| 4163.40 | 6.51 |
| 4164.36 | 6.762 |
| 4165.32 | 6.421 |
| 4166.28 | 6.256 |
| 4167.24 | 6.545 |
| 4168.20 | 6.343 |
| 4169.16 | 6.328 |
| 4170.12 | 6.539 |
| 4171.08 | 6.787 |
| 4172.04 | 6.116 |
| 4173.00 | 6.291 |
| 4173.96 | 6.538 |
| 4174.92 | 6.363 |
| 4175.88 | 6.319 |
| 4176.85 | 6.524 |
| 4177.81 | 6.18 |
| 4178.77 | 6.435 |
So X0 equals 0.8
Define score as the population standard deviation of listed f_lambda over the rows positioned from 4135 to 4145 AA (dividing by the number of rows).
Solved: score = 0.27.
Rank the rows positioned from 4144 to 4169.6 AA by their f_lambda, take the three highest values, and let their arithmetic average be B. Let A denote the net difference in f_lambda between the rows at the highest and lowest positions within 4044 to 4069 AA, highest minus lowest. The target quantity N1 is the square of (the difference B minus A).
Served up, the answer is 48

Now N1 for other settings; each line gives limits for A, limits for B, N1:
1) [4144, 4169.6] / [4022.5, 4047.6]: 43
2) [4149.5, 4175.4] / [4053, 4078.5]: 54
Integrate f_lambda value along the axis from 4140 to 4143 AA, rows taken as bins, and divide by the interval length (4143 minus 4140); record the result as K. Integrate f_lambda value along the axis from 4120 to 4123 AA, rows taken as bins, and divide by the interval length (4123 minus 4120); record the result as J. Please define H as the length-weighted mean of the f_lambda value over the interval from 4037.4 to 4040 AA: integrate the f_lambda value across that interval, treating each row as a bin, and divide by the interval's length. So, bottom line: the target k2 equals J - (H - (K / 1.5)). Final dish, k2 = 4.0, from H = 6.6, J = 6.24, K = 6.4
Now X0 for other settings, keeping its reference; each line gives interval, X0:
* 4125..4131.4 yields 1.9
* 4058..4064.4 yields 0.3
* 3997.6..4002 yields 1.4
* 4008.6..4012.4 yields 0.3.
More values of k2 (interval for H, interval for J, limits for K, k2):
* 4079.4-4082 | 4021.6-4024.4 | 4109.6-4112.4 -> 4.2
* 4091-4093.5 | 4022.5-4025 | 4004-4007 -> 4.4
